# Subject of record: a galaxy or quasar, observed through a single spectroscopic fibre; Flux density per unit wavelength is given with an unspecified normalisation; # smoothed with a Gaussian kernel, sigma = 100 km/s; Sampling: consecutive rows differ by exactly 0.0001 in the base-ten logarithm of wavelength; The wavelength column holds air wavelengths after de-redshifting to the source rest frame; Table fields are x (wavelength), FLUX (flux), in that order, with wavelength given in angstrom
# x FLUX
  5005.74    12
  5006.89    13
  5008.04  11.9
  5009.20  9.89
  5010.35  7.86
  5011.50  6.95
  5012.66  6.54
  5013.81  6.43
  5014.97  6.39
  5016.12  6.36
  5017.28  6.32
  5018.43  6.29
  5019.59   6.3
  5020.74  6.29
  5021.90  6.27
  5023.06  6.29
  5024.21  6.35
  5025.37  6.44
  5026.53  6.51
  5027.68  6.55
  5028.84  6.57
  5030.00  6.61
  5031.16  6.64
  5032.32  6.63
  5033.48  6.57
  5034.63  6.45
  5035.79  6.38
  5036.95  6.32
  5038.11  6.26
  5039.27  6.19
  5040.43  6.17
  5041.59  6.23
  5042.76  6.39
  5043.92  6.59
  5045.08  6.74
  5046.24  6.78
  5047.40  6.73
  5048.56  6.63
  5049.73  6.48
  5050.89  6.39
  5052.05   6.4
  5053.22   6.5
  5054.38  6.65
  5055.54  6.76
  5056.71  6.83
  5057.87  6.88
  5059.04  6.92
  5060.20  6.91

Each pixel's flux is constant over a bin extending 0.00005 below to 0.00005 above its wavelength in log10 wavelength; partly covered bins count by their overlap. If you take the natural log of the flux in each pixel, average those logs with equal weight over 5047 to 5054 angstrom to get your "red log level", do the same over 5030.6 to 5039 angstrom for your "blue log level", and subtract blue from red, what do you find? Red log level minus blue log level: 0.01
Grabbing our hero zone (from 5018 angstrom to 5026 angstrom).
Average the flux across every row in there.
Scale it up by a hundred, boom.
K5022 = 632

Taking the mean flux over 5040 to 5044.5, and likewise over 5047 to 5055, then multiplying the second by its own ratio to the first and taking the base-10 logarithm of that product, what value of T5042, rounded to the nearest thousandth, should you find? 0.829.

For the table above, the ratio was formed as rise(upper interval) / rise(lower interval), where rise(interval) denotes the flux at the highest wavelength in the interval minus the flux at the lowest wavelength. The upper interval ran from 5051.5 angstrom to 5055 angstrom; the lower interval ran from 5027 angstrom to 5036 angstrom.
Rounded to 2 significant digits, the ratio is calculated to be -1.5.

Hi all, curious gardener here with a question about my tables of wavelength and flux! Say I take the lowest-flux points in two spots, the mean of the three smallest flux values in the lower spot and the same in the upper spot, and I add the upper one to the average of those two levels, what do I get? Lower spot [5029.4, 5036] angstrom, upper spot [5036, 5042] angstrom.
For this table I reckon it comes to 12.53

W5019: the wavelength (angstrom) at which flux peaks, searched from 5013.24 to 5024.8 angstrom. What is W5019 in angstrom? 5013.81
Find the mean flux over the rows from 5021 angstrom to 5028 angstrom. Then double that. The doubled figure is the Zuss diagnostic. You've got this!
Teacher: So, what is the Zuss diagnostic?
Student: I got 12.8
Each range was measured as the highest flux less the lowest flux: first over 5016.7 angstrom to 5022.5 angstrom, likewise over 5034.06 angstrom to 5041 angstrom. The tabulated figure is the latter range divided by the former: 5.6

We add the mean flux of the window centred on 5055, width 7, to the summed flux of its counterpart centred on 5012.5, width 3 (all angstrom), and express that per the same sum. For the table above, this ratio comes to 1.33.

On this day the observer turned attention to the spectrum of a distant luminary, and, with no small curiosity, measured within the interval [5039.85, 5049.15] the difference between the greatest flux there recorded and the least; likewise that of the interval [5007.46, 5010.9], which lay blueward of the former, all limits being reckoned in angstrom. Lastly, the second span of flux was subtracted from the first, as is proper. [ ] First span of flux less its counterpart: -3.4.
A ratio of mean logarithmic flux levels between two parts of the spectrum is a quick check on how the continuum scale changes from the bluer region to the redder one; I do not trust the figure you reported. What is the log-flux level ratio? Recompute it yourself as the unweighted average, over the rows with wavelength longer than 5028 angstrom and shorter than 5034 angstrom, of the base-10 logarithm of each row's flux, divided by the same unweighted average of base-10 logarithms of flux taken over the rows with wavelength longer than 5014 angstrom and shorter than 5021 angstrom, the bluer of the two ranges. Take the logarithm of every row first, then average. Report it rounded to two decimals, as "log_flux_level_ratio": 1.02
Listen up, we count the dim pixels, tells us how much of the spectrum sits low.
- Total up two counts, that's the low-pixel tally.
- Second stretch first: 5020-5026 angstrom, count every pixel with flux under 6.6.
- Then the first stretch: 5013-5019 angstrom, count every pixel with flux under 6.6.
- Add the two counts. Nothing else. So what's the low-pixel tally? 10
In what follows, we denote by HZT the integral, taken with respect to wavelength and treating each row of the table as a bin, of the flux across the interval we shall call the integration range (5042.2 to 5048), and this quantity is 38.6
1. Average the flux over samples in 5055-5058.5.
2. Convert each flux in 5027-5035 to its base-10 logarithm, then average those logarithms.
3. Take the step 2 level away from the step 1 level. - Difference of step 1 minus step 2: 6.0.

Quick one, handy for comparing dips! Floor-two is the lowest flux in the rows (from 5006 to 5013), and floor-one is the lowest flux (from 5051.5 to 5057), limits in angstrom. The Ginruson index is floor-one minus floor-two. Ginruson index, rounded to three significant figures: -0.140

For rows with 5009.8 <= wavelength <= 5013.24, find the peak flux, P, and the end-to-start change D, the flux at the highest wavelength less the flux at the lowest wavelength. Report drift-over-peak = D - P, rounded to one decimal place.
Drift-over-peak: -9.2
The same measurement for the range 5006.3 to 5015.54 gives -19.6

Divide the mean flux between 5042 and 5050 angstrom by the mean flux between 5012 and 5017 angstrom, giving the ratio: 1.03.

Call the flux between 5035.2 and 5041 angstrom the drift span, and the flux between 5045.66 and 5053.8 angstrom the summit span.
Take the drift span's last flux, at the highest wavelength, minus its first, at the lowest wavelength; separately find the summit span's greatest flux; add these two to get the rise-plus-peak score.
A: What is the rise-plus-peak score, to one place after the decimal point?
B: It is 6.6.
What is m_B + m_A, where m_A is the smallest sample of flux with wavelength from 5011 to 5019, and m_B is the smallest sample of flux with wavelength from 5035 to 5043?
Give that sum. 12.5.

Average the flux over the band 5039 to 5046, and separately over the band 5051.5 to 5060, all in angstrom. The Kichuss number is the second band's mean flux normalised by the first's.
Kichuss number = 1.05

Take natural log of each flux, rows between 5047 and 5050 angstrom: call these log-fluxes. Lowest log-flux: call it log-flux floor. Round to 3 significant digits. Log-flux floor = 1.87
